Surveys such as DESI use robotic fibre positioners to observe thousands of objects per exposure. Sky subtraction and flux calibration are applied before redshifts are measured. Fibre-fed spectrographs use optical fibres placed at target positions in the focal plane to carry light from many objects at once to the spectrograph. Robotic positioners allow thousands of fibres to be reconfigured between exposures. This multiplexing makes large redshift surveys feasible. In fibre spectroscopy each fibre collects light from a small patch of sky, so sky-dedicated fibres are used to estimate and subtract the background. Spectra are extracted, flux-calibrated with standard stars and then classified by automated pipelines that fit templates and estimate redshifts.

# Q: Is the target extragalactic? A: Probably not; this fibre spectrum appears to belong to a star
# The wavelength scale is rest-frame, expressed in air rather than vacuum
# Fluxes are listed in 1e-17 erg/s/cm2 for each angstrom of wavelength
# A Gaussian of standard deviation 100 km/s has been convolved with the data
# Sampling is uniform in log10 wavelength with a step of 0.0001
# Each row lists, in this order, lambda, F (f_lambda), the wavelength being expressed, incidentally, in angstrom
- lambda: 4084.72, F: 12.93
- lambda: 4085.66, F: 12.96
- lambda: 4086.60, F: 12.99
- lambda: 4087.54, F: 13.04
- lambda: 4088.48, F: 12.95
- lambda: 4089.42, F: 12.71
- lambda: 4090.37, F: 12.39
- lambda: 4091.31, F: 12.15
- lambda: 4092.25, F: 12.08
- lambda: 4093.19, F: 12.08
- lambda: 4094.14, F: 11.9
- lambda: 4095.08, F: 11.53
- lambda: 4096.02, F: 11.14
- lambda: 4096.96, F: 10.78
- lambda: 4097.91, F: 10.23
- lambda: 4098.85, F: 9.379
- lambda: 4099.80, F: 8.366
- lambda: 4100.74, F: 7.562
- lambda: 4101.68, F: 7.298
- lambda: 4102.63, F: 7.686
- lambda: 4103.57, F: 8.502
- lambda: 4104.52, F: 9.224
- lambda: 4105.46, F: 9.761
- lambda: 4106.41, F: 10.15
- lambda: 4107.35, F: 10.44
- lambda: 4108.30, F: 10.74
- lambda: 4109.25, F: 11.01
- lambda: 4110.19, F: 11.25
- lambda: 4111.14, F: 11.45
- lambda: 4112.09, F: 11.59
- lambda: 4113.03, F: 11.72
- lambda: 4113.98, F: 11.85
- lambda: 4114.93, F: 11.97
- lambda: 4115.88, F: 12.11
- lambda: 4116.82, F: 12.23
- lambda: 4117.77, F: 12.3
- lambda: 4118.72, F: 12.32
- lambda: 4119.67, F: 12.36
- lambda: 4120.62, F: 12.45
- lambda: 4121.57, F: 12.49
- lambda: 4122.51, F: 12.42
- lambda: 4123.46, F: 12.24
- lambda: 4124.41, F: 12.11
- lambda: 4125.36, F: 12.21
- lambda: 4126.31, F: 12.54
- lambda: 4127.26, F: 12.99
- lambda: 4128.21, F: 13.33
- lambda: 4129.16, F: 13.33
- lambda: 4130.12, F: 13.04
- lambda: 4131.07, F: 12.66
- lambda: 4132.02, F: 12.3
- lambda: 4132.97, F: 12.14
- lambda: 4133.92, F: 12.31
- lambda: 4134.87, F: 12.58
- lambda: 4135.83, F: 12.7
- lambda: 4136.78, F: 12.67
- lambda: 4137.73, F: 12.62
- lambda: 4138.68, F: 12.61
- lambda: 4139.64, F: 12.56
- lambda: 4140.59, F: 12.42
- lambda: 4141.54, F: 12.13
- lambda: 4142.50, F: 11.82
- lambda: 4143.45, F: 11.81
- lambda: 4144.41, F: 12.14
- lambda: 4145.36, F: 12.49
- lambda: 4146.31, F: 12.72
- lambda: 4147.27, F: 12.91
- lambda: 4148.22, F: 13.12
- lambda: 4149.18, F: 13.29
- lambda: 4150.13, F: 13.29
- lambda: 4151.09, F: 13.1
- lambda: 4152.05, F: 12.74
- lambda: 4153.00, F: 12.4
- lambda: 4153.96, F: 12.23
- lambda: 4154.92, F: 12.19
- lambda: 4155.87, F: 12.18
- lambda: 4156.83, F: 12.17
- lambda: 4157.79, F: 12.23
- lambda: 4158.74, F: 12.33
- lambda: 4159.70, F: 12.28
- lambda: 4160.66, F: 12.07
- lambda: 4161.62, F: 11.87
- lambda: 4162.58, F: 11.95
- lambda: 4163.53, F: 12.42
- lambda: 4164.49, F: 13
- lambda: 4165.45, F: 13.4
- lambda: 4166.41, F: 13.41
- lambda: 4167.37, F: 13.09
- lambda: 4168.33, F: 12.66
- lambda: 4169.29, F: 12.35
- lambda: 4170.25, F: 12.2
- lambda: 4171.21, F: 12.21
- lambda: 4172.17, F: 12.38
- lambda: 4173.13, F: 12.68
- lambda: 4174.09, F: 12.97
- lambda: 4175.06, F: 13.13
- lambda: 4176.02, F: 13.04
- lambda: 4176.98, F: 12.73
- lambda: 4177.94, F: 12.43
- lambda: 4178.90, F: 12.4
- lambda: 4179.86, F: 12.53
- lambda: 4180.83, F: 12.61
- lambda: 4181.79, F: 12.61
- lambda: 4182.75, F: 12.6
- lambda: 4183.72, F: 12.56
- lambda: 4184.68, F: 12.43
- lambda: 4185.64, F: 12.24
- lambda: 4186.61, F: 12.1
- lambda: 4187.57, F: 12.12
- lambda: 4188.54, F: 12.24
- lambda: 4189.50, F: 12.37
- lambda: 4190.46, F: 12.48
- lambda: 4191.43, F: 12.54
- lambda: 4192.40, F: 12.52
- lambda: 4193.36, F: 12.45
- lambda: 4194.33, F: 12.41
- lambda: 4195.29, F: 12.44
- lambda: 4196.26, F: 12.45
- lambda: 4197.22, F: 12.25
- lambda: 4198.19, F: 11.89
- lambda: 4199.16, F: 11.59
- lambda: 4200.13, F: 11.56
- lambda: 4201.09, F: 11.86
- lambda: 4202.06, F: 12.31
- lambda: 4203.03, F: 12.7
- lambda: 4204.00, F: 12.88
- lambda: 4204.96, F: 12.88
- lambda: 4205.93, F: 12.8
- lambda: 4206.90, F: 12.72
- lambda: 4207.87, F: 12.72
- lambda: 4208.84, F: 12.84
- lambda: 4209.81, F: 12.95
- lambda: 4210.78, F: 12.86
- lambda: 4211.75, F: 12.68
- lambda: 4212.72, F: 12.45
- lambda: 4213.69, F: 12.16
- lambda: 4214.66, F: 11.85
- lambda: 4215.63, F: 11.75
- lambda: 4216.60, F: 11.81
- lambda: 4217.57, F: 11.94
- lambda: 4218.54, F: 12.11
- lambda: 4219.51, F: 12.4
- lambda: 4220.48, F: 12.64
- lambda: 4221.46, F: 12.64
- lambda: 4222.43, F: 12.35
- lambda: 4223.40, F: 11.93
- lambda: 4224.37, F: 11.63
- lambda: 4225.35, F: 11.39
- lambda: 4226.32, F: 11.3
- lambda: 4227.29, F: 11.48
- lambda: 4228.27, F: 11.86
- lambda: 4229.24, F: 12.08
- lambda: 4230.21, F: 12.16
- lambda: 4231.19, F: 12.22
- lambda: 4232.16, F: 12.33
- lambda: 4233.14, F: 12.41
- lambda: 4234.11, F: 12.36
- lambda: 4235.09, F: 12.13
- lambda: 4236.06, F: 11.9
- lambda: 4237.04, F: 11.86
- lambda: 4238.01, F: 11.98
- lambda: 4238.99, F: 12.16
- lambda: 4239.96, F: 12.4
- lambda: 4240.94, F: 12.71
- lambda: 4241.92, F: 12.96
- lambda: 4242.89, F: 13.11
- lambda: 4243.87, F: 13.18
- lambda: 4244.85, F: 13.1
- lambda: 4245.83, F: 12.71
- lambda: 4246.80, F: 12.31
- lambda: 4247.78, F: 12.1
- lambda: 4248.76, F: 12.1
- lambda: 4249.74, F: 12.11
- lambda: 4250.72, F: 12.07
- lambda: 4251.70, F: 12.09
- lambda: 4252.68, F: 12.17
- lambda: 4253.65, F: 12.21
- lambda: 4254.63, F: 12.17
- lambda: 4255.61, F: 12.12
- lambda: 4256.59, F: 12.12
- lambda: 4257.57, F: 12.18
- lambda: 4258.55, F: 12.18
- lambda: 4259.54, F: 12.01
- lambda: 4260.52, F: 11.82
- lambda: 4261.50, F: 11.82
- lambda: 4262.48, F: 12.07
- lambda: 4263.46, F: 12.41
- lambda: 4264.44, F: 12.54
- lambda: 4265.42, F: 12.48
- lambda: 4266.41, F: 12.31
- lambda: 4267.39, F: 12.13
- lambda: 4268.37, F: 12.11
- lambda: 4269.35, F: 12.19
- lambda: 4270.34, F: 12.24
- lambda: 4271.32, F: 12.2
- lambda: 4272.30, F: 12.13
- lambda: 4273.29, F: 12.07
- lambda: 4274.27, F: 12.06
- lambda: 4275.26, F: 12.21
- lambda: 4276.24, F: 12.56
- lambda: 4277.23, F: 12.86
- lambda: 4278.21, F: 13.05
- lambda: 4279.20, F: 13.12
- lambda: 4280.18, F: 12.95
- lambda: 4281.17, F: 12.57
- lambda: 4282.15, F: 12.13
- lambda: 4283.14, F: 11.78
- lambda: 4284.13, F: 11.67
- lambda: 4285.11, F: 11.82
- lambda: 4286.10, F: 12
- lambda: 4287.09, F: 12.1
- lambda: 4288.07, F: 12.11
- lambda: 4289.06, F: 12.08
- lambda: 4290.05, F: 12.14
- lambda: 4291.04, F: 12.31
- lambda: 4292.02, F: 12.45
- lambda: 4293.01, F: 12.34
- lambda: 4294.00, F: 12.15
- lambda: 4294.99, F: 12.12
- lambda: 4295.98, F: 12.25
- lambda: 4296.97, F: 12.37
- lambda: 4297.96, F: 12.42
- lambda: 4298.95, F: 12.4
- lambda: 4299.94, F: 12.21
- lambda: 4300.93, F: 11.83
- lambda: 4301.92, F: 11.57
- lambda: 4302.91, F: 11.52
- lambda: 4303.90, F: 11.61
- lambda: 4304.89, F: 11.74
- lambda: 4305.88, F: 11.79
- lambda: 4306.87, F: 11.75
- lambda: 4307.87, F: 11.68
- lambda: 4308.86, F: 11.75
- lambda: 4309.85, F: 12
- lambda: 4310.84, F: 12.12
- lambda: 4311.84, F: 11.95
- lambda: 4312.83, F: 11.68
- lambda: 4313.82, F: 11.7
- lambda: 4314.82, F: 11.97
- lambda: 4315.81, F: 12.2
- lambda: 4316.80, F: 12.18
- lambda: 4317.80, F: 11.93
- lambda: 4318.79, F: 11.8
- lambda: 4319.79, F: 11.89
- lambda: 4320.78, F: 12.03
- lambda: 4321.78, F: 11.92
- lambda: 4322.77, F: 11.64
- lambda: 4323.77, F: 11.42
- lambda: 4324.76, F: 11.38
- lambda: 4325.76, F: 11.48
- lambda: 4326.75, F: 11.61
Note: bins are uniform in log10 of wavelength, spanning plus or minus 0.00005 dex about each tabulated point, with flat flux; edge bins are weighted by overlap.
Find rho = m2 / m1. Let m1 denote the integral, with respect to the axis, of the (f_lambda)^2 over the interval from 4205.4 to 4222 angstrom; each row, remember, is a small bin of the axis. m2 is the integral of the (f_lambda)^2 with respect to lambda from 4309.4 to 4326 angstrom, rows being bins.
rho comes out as 0.91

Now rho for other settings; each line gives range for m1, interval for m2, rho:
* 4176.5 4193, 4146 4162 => 0.99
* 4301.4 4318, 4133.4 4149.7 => 1.10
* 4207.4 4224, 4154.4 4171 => 1.02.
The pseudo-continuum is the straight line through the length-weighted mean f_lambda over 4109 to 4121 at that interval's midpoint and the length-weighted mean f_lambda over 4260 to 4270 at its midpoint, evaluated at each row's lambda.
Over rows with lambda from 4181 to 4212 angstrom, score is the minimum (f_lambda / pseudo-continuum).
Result 0.958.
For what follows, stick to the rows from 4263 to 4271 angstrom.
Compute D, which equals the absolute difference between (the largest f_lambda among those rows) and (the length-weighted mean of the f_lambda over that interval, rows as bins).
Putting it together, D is 0.2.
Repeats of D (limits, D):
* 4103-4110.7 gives 1.1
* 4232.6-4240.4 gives 0.3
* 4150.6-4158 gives 0.7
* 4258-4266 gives 0.4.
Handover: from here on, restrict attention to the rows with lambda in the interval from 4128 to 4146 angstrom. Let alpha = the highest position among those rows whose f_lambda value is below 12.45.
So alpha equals 4144.41 angstrom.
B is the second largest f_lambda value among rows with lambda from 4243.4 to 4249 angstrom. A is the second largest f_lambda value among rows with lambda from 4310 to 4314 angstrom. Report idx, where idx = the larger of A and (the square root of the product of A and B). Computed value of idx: 12.51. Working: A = 11.95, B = 13.1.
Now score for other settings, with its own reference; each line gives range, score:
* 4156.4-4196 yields 0.990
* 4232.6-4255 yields 0.977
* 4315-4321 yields 0.960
